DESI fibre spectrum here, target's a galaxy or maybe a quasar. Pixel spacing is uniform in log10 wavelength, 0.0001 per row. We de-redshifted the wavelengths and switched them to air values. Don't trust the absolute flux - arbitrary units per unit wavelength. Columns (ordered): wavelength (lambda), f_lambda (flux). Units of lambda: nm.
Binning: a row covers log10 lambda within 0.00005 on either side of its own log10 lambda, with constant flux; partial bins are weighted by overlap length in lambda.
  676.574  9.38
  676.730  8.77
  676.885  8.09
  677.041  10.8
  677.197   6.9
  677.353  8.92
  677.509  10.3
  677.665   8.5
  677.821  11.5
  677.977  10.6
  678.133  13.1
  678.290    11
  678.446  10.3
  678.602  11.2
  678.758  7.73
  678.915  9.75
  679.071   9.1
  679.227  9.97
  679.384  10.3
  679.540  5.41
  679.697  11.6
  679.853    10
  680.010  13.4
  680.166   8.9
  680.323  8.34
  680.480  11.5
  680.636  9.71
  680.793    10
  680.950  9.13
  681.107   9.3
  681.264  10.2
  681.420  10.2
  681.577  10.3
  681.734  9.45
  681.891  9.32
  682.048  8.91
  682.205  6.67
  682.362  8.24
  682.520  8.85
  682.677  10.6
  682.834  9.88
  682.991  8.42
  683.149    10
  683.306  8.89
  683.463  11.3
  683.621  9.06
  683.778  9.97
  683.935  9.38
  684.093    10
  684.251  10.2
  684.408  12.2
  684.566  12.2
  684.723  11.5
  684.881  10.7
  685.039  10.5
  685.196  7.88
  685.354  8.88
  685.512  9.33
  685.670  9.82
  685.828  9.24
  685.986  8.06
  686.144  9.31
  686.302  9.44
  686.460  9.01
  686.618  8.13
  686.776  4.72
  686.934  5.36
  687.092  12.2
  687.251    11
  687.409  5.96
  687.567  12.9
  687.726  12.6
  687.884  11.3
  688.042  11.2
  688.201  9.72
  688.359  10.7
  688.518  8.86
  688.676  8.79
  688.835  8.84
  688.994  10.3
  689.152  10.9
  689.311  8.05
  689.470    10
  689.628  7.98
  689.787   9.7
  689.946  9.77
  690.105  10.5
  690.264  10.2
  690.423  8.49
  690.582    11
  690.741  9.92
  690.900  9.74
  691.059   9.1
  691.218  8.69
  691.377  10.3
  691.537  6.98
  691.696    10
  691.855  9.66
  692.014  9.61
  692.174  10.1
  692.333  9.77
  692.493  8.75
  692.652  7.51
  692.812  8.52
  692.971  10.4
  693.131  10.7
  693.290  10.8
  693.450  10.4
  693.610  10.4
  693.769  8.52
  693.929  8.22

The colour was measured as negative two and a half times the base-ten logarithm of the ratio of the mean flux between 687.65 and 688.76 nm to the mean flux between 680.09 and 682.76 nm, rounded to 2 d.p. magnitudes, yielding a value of -0.12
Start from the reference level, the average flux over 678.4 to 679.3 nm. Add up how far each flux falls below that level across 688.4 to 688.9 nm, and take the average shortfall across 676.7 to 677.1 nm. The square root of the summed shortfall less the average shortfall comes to 1.4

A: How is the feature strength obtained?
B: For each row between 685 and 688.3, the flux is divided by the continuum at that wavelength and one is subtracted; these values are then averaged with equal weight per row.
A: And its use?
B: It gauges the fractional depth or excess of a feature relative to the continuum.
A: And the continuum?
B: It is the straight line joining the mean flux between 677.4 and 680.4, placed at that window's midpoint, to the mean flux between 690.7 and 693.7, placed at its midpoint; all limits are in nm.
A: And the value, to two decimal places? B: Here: -0.04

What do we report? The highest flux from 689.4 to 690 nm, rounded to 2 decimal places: 10.00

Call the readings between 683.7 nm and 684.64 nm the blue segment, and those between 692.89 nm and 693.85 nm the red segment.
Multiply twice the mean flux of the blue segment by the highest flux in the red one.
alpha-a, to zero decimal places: 230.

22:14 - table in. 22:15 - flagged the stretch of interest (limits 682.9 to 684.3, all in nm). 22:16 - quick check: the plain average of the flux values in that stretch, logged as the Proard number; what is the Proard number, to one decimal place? 9.7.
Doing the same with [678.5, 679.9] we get 9.5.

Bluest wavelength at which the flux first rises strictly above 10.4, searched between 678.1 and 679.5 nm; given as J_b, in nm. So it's 678.133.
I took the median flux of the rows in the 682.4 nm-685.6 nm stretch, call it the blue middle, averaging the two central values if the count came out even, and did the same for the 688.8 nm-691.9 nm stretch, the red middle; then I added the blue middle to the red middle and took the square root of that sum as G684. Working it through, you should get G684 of 4.44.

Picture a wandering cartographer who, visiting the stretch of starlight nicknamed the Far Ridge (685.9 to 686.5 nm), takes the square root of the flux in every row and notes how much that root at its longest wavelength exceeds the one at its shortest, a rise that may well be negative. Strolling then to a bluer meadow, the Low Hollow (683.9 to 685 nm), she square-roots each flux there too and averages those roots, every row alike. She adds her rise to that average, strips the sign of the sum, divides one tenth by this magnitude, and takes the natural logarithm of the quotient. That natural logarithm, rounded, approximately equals -3.54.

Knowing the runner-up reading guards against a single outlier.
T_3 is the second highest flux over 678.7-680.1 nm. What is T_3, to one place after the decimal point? 11.6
